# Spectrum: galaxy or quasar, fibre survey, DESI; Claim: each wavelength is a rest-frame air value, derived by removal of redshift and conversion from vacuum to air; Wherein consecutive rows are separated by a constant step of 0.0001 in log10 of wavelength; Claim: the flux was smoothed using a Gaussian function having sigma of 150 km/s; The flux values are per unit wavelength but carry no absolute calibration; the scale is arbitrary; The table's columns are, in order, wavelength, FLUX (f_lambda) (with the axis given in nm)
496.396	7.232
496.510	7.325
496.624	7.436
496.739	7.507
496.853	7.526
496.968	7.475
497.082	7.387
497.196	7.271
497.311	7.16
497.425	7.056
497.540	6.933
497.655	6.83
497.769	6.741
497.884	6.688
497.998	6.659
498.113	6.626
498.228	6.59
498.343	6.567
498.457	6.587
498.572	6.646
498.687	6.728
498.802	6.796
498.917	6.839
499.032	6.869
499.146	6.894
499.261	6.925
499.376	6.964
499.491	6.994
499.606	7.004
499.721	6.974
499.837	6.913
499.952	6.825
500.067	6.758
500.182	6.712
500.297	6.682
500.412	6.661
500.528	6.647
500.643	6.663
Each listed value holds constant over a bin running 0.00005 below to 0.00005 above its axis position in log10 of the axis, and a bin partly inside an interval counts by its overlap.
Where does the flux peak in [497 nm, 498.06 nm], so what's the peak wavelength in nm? 497.082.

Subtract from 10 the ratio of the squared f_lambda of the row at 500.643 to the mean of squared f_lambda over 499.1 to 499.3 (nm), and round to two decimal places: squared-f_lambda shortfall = 9.07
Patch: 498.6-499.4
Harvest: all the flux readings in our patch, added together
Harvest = 48.0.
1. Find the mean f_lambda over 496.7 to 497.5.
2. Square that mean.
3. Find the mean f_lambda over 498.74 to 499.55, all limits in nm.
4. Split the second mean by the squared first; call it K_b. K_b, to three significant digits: 0.128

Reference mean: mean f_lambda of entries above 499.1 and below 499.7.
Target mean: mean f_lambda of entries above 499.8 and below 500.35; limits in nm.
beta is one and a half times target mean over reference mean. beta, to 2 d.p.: 1.46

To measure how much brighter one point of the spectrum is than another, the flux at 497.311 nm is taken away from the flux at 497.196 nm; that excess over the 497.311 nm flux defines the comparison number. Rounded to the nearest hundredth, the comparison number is 0.11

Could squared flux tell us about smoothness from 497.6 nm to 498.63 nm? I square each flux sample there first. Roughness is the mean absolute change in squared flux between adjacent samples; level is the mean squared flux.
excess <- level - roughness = 43.8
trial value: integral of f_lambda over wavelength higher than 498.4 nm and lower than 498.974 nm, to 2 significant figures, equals 3.9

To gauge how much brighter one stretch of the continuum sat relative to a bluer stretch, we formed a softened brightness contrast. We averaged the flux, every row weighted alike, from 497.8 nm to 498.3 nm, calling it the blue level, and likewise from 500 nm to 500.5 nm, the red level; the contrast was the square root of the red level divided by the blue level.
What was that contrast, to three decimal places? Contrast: 1.005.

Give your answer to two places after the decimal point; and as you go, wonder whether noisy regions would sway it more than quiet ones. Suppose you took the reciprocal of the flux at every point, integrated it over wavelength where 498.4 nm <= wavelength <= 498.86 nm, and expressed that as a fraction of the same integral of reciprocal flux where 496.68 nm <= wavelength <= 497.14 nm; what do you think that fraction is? 1.12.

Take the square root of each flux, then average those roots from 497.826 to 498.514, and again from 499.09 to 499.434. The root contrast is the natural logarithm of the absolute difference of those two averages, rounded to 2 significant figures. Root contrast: -2.8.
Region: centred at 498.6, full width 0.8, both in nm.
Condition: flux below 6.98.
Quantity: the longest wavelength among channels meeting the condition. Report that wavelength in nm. 498.917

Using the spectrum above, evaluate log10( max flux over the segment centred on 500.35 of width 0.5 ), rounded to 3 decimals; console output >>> 0.827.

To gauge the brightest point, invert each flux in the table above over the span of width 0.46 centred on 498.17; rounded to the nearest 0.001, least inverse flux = 0.150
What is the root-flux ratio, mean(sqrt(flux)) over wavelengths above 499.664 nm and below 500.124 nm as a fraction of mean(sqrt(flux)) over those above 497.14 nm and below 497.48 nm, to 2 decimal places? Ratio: 0.98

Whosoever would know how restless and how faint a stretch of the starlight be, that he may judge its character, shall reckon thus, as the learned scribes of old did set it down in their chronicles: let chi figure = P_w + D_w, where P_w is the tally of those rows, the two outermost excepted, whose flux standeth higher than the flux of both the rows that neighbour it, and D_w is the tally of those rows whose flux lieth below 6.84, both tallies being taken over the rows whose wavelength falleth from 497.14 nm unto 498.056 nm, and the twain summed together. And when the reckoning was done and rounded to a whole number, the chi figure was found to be 4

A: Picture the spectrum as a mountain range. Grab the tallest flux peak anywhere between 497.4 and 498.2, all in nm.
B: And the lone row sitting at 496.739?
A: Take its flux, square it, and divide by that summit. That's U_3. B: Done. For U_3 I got 7.99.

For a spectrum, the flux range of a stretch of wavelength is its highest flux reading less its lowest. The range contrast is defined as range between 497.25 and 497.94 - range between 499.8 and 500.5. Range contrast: 0.22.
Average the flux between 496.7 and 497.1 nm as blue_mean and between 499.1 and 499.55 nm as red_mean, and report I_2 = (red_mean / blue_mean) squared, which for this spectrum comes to 0.86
